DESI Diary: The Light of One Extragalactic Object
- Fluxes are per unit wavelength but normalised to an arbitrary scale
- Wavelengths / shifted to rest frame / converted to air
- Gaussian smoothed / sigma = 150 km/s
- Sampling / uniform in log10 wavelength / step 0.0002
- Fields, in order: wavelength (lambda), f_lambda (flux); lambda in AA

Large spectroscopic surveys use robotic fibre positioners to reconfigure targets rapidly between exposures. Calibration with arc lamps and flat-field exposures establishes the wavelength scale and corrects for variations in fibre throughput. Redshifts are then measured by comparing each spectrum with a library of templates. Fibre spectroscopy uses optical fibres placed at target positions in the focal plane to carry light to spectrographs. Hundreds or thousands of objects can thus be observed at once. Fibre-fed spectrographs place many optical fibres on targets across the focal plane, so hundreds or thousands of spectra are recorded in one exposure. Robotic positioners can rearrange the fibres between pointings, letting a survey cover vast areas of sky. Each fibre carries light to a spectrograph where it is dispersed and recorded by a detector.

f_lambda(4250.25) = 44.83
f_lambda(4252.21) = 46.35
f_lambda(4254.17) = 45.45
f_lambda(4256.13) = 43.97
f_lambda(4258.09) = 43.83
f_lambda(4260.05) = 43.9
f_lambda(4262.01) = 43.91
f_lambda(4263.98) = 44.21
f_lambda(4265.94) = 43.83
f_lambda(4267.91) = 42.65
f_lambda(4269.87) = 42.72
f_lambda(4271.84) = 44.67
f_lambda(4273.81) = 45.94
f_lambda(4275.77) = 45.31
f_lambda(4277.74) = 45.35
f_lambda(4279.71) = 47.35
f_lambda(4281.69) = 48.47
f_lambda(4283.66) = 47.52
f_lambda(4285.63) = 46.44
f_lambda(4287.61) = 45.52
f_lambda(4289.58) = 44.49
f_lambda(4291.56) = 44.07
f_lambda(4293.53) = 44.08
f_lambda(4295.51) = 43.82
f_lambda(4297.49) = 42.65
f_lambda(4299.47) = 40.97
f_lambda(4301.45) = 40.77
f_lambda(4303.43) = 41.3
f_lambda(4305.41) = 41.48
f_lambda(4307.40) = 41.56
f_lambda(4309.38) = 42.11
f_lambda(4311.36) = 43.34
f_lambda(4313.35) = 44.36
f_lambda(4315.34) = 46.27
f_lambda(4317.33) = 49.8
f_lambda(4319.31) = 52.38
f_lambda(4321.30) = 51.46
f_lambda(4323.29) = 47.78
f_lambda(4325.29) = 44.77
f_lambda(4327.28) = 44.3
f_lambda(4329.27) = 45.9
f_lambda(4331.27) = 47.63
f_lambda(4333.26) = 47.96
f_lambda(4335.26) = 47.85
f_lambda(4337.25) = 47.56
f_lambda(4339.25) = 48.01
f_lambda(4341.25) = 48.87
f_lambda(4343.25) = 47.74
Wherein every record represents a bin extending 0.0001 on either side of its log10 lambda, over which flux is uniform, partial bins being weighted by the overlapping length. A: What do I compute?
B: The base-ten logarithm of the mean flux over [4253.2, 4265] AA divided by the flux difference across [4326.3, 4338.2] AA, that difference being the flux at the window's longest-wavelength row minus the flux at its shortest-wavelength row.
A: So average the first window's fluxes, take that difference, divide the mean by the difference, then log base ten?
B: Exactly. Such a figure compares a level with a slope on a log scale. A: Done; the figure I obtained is 1.1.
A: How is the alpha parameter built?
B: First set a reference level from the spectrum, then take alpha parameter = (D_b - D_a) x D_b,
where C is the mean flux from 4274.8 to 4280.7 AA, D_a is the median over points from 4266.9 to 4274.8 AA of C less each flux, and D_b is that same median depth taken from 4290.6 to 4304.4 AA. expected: 3.5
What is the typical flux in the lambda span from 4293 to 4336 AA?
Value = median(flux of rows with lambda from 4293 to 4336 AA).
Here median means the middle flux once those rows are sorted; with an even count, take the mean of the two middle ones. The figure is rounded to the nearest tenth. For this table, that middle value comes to 44.3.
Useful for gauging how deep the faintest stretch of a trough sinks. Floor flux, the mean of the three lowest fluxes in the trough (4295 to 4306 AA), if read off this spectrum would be 41.0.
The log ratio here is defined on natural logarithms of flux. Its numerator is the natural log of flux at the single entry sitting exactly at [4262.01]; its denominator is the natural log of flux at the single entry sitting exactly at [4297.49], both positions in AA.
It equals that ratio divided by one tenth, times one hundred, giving 1008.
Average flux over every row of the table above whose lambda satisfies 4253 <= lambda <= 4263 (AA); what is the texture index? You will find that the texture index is 44.2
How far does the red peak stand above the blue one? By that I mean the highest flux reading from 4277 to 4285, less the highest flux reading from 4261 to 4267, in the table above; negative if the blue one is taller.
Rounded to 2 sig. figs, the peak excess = 4.3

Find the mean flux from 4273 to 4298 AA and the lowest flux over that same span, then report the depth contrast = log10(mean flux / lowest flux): 0.028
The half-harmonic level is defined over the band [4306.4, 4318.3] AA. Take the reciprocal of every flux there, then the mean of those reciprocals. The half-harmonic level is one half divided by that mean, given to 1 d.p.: 22.2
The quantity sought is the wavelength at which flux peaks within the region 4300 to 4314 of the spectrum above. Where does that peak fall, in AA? 4313.35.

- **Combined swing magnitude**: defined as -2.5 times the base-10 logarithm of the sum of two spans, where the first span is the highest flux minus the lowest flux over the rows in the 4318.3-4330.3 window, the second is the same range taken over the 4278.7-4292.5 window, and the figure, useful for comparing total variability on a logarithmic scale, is -2.7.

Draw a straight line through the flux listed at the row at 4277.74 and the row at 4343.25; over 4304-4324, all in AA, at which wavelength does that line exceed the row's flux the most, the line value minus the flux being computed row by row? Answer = 4305.41 AA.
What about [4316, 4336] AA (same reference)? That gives 4327.28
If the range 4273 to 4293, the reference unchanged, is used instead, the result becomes 4291.56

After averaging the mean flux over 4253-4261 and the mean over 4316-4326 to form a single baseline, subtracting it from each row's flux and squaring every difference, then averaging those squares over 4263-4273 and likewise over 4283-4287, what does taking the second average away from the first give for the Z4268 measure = 10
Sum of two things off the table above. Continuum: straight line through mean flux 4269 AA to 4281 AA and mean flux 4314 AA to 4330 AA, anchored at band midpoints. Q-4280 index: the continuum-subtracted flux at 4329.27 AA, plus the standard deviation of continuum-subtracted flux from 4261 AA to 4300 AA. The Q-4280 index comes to 0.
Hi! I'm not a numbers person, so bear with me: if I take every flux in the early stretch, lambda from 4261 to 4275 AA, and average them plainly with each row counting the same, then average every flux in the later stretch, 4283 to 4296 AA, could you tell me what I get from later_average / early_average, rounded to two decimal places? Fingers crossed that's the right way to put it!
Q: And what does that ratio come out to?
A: 1.03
